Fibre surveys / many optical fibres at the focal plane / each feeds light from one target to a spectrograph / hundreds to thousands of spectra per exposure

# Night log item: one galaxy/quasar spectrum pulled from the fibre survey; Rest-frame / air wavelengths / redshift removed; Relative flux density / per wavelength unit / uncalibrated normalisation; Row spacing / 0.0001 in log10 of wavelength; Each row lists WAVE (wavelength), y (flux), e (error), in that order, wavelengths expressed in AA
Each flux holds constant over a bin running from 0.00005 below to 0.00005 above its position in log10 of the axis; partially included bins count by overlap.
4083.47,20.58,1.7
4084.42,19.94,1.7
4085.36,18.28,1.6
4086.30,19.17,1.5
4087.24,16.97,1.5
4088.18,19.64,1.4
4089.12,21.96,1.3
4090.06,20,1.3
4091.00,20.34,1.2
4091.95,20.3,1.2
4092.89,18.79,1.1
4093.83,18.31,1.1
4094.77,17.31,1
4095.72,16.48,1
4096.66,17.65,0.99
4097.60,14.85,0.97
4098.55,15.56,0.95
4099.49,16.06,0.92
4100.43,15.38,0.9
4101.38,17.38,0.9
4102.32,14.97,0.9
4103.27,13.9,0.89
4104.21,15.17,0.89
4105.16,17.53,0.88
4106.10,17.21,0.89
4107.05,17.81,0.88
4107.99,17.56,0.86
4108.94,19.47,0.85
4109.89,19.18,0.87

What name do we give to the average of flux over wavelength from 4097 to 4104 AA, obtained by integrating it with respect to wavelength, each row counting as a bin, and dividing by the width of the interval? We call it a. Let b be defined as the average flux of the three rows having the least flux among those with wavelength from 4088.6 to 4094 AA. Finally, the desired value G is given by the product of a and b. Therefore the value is 295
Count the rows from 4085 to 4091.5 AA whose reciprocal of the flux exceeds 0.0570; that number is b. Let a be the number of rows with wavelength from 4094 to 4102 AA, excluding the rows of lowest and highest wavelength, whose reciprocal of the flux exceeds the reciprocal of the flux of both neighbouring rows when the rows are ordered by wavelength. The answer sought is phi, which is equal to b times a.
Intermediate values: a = 3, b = 1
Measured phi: 3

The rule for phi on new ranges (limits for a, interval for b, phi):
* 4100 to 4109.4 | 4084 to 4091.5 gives 3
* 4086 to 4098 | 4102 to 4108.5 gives 15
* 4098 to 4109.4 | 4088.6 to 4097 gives 8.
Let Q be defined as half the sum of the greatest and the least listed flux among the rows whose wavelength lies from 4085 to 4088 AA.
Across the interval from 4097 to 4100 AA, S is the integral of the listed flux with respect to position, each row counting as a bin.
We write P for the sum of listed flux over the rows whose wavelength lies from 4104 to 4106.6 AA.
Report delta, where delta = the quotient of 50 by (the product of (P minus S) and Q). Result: 0.9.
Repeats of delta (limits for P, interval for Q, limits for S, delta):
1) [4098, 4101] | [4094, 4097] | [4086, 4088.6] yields -2.4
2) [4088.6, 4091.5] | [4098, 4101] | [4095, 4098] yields 0.2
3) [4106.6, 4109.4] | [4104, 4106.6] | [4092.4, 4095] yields 0.4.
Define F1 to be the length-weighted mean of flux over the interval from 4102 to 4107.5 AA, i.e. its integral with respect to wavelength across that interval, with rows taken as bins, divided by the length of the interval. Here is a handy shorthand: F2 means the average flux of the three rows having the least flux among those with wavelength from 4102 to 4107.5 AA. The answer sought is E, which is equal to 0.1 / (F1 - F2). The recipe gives 0.070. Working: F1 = 16.1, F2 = 14.7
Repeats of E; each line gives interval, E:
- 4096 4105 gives 0.086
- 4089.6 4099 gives 0.043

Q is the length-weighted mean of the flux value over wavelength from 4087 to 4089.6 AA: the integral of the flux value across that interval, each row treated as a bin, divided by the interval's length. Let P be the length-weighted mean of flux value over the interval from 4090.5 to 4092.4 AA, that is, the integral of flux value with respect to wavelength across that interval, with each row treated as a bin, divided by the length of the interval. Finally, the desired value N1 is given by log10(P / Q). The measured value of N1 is 0.01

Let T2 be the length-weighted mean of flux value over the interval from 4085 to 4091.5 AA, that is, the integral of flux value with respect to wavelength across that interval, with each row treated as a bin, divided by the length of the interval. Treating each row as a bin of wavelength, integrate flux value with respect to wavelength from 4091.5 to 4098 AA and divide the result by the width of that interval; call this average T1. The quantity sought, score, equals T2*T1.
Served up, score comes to 345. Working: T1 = 17.7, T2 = 19.5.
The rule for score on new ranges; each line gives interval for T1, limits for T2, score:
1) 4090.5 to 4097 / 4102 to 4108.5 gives 302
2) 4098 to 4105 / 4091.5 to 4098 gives 276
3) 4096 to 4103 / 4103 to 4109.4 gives 272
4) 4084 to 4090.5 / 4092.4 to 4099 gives 331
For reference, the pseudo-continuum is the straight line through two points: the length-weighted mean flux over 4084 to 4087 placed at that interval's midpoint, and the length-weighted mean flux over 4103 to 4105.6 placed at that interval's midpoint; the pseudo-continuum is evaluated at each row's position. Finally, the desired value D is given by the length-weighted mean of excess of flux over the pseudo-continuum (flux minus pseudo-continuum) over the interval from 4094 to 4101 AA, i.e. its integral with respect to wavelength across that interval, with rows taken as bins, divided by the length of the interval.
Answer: -0.6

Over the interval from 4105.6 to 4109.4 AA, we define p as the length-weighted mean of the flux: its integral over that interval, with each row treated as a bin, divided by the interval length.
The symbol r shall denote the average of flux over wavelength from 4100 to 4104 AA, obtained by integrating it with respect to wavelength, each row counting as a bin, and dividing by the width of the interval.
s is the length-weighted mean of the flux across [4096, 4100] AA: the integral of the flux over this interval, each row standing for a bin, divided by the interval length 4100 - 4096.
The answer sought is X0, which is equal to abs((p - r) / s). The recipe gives 0.16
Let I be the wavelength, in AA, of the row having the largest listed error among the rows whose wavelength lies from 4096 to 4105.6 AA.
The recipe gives 4096.66 AA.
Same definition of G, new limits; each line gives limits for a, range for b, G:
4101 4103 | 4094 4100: 246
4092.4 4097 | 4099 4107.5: 260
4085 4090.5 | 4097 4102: 296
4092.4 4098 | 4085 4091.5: 314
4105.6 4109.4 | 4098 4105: 264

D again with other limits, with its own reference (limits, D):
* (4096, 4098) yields -0.6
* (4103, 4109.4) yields 1.7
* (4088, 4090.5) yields 2.3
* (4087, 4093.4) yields 1.7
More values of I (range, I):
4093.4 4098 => 4093.83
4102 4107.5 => 4102.32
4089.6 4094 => 4090.06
